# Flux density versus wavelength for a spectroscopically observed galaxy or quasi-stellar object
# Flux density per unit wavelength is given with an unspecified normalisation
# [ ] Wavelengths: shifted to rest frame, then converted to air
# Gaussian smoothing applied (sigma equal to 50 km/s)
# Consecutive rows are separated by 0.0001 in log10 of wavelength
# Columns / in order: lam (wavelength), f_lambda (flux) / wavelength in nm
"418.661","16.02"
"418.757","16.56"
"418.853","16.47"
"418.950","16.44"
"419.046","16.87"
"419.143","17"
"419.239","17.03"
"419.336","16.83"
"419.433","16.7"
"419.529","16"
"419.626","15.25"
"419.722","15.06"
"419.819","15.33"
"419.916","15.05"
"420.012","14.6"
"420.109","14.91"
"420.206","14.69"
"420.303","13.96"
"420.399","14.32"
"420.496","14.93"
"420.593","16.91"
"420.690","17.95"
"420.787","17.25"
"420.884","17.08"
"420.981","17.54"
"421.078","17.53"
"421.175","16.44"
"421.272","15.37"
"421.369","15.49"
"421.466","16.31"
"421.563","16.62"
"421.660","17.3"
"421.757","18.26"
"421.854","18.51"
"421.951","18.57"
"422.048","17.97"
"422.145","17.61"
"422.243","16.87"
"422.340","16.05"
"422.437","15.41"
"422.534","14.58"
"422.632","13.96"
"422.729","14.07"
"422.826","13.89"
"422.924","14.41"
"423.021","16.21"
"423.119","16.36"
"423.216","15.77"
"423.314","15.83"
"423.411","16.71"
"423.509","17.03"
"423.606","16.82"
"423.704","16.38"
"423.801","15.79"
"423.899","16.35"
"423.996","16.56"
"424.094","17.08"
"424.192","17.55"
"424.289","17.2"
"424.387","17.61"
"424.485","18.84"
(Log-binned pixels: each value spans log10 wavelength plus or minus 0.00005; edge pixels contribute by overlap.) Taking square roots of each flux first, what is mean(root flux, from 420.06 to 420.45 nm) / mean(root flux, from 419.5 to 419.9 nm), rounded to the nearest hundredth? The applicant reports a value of 0.97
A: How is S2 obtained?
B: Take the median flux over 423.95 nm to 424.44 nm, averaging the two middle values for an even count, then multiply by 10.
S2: 172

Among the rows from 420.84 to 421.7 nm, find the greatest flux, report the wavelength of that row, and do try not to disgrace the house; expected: 420.981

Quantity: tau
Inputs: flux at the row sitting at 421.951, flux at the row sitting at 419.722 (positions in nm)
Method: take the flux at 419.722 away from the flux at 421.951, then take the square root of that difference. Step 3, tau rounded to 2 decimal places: 1.87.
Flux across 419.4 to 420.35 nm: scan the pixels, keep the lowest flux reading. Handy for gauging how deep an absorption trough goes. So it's 13.96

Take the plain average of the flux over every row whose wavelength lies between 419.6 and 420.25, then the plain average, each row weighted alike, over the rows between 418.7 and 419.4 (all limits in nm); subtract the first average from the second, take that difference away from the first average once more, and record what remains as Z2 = 13.2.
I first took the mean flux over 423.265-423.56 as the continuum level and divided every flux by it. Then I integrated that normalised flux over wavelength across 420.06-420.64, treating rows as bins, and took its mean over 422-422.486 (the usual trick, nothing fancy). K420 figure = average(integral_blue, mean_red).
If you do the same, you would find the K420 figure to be 0.77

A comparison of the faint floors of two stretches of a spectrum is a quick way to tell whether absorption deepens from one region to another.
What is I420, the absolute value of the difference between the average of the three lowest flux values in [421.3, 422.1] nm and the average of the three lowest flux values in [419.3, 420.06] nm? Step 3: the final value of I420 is 1.24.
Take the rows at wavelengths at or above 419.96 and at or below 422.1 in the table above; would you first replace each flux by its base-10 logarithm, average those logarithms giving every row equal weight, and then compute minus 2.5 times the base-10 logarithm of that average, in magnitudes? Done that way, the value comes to -0.212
